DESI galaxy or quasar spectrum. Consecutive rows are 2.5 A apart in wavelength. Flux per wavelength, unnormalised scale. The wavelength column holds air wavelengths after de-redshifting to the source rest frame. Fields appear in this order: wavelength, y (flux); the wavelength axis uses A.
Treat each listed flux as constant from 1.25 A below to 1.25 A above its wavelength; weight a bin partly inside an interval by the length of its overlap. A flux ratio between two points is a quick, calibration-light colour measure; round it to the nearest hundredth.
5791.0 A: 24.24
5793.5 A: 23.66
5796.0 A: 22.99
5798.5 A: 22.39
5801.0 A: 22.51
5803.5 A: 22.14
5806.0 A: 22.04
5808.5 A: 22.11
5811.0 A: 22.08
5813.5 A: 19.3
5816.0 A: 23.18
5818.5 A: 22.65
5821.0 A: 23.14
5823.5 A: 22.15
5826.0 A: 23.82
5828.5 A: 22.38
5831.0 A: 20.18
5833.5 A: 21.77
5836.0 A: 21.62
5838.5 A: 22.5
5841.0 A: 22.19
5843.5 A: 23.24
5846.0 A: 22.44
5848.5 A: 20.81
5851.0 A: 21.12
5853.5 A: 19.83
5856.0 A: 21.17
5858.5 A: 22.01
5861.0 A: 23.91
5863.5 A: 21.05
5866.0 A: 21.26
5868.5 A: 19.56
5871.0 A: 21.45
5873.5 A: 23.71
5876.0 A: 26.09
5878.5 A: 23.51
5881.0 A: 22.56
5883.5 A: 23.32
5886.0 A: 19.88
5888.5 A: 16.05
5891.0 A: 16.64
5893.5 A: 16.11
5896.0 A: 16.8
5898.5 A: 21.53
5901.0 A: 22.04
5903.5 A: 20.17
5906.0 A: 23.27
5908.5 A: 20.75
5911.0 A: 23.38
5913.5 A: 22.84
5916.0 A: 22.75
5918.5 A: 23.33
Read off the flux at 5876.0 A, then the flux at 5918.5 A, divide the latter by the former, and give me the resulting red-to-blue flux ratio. 0.89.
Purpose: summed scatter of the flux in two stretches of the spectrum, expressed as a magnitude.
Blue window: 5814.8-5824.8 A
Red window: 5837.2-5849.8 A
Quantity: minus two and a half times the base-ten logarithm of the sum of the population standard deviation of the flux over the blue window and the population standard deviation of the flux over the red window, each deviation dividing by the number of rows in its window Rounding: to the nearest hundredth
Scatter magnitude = -0.21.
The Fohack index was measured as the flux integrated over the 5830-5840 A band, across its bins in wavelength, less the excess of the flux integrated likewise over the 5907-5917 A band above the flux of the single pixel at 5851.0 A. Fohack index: 12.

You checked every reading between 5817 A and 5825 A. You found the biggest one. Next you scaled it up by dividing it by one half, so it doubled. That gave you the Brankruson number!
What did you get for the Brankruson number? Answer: 46.3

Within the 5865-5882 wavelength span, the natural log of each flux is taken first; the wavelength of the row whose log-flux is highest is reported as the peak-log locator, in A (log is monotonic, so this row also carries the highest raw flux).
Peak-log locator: 5876.0 A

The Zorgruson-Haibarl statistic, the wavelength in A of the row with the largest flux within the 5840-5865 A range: 5861.0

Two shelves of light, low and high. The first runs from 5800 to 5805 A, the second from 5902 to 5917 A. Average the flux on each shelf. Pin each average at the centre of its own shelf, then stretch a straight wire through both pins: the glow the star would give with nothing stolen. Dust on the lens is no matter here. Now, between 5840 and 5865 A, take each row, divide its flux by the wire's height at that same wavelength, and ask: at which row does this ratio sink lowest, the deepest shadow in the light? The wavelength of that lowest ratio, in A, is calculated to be 5853.5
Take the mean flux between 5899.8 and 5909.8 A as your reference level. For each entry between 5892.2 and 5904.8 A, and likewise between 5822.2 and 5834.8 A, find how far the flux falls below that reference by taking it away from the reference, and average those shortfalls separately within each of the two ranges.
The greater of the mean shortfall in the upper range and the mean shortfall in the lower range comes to 2.2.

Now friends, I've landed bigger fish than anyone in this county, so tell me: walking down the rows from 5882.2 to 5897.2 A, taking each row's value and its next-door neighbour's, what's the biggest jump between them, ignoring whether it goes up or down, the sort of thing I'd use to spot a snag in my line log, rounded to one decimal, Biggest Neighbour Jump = 3.8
